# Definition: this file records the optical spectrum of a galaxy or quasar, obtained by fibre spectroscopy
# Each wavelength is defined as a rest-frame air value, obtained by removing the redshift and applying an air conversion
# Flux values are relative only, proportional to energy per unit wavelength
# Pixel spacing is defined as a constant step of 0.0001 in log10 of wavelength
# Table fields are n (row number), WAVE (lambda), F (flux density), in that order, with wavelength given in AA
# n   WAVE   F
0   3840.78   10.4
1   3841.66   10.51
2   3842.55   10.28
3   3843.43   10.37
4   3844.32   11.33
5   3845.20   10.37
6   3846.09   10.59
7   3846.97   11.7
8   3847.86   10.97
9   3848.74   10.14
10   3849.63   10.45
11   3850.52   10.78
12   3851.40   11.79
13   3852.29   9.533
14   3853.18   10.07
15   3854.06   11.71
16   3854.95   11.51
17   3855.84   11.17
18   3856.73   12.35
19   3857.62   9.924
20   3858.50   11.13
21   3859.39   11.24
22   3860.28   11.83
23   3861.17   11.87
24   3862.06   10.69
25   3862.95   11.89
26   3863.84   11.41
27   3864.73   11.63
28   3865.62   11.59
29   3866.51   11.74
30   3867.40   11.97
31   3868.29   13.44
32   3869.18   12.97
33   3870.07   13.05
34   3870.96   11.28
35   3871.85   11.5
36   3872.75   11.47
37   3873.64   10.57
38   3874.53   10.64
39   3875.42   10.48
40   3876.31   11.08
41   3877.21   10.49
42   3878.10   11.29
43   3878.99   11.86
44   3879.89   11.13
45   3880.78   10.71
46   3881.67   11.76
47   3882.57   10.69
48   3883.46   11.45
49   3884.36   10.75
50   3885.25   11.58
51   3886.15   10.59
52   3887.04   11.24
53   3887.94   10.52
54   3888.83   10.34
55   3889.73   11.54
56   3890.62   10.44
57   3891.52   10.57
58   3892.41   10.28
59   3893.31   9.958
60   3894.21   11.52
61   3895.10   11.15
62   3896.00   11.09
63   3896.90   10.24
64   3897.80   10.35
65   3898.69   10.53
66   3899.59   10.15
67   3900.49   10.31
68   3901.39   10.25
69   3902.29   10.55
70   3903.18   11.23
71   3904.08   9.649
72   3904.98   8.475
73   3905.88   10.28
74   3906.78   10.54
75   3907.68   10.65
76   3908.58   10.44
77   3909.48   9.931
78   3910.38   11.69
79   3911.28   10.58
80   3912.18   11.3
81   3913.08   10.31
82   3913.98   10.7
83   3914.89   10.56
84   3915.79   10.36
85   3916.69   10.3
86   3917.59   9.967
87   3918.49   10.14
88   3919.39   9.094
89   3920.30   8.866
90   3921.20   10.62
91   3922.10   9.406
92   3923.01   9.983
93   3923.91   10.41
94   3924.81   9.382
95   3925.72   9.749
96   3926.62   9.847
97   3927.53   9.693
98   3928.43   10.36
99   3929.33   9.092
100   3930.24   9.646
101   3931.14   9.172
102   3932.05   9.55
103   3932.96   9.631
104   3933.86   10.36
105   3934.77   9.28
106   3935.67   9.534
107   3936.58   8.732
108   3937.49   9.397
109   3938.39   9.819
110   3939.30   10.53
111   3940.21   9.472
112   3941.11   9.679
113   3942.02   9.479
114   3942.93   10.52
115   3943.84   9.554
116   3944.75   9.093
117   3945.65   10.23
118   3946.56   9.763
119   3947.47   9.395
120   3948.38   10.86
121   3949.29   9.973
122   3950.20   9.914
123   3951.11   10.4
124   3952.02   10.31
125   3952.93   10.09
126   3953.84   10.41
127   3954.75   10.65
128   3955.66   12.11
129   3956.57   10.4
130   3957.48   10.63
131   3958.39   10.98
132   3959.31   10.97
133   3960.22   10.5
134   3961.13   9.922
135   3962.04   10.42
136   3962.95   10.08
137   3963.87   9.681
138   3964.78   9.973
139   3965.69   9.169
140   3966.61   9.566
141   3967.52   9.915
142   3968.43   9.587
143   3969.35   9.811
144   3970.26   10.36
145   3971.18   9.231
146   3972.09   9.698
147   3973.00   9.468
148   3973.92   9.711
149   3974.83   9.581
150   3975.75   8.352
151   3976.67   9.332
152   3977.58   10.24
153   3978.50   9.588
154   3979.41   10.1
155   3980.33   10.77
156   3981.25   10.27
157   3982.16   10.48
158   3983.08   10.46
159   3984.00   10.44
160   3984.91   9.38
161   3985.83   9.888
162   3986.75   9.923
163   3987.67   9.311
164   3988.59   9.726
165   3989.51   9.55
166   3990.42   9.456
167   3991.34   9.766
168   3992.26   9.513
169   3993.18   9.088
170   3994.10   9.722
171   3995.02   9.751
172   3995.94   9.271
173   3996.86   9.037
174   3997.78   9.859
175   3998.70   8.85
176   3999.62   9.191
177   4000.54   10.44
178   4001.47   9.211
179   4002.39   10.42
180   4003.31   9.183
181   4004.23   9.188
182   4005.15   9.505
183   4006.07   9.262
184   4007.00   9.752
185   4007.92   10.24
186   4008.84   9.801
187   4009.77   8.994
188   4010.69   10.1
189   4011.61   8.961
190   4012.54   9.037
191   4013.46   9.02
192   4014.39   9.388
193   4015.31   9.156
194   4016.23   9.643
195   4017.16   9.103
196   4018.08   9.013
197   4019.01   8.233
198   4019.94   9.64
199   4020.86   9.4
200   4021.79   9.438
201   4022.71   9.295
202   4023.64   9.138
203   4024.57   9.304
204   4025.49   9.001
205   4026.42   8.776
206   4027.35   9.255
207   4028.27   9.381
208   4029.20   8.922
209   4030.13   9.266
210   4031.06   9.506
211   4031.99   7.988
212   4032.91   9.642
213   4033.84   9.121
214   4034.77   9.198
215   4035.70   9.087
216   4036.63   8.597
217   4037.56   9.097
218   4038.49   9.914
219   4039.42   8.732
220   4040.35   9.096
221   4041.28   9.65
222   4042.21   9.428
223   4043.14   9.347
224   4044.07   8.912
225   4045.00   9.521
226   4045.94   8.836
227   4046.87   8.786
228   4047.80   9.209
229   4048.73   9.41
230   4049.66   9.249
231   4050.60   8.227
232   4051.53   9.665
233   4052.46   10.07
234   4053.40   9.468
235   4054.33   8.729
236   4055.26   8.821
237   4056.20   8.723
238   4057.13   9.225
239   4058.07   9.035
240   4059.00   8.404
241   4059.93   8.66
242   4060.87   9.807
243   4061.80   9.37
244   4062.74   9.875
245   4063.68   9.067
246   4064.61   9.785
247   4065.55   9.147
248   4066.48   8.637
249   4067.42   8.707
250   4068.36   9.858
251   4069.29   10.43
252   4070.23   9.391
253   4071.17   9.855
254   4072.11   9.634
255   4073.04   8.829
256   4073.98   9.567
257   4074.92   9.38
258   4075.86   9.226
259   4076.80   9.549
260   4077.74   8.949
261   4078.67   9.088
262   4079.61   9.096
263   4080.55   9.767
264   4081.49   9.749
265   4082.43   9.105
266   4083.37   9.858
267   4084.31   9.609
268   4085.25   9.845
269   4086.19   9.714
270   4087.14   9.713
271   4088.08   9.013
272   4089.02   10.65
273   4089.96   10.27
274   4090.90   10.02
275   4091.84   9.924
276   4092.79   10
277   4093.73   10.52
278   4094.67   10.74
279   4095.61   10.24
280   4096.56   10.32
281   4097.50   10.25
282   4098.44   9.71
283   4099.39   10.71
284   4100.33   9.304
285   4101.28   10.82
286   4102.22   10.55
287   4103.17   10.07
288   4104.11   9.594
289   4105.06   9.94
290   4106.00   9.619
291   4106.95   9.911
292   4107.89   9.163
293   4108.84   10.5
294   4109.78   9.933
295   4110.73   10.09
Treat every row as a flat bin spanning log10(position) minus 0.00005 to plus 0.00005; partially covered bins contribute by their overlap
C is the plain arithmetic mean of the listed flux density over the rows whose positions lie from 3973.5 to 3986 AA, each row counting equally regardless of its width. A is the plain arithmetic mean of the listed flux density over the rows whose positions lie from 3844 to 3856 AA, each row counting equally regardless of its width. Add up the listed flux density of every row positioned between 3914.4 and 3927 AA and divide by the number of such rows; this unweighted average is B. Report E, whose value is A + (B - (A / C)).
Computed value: 19.7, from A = 10.9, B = 9.9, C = 9.9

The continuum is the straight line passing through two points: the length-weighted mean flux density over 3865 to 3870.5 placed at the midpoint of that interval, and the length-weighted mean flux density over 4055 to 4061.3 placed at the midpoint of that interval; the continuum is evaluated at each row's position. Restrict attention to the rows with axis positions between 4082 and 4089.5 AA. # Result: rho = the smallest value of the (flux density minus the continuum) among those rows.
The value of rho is 0.6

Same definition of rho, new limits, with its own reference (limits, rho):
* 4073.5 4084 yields 0.4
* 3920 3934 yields -2.6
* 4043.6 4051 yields -0.9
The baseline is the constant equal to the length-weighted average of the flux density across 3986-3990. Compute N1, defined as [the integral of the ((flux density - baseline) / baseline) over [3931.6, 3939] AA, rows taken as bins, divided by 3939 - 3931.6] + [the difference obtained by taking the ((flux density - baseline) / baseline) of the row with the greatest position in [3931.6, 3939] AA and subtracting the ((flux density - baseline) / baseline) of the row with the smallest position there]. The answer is 0.02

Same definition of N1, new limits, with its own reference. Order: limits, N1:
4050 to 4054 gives 0.10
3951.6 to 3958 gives 0.14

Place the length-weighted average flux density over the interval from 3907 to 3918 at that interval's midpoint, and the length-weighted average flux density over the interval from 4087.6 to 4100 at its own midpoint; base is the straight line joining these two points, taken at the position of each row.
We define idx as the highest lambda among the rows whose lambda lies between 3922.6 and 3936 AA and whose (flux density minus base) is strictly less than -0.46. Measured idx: 3935.67 AA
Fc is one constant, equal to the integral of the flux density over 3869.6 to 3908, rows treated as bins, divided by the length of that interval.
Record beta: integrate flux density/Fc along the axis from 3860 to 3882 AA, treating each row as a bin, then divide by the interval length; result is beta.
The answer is 1.07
